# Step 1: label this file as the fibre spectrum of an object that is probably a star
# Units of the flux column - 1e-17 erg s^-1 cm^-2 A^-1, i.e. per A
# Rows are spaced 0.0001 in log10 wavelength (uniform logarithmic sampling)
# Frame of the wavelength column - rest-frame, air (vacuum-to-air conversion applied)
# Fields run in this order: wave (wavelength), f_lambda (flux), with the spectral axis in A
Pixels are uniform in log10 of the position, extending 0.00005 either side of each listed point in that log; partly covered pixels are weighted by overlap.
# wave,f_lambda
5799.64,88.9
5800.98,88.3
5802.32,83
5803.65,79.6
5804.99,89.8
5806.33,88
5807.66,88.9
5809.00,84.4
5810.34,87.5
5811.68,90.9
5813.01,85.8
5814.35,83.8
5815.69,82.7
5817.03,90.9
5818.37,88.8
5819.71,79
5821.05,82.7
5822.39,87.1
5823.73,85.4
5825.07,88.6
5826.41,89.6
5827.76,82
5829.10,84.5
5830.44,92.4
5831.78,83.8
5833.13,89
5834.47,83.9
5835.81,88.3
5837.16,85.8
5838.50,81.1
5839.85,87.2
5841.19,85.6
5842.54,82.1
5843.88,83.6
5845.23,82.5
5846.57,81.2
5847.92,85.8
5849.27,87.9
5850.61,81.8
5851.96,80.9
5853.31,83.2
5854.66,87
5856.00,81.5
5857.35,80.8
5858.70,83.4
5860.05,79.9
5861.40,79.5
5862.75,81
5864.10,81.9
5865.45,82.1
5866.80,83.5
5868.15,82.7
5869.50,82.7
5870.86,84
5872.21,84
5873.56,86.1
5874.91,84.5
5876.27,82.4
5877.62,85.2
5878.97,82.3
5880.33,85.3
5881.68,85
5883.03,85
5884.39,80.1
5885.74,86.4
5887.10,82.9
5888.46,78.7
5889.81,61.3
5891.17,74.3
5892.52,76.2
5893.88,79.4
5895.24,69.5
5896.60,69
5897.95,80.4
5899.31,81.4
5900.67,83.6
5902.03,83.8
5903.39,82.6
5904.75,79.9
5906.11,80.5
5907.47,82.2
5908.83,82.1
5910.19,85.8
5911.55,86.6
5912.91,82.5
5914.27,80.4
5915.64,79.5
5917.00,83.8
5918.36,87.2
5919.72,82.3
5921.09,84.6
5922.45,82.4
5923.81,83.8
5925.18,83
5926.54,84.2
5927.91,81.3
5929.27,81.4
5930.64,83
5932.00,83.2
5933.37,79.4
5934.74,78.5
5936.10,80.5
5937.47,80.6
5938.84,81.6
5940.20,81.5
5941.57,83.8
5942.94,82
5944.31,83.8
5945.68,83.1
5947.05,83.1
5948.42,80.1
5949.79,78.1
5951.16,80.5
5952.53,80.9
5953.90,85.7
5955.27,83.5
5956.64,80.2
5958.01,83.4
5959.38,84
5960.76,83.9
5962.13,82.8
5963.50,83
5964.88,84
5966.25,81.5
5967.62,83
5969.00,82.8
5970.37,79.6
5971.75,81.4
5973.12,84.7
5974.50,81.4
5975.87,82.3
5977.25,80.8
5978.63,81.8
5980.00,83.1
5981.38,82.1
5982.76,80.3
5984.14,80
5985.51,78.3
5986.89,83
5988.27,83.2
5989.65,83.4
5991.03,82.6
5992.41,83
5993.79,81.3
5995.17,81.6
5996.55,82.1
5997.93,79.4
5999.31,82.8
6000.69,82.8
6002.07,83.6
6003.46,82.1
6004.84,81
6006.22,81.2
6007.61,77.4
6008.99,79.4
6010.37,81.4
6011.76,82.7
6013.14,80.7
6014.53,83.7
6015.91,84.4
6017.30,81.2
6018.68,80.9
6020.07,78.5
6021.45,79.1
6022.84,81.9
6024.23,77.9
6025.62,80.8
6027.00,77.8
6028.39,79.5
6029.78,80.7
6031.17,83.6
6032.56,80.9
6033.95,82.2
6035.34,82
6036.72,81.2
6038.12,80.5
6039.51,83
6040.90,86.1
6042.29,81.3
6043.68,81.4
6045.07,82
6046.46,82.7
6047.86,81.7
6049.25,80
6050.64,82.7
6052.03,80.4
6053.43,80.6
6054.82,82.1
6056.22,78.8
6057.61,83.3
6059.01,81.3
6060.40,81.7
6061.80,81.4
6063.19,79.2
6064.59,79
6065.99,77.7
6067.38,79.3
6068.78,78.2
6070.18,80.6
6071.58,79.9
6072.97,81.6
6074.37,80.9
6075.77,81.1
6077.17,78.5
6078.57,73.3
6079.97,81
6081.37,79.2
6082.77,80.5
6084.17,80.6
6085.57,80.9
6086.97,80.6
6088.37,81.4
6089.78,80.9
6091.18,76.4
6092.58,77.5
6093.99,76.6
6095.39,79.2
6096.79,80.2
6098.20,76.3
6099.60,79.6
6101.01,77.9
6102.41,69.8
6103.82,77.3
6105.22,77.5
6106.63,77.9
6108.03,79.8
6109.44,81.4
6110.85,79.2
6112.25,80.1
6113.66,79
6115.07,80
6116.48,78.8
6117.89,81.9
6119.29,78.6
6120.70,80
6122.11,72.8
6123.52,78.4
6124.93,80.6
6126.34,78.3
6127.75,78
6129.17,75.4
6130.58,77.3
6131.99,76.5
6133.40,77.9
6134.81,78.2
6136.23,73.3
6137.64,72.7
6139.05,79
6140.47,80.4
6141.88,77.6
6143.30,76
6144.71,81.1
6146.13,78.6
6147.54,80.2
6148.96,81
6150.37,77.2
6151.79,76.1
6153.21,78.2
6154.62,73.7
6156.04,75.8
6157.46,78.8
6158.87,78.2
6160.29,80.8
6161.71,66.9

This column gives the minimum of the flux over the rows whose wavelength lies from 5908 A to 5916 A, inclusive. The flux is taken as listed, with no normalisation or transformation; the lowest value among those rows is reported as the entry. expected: 79.5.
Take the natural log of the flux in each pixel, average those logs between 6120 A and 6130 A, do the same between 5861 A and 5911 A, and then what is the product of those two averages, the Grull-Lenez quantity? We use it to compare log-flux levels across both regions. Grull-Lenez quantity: 19.1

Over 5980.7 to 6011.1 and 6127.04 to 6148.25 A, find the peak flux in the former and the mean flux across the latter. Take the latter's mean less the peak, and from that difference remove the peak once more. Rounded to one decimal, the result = -89.7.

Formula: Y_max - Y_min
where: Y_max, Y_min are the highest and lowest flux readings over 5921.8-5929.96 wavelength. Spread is 2.9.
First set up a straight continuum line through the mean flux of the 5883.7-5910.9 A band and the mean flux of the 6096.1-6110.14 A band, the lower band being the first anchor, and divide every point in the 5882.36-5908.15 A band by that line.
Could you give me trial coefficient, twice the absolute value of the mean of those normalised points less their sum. 35.9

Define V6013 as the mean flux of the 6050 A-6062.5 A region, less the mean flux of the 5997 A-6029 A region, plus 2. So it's 2.5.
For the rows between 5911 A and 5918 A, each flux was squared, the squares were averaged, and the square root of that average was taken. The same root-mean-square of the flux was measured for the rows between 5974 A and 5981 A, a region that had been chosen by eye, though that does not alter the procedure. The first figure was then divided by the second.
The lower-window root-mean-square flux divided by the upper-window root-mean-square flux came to 1.009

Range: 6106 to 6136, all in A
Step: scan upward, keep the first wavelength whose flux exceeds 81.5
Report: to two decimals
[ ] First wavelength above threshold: 6117.89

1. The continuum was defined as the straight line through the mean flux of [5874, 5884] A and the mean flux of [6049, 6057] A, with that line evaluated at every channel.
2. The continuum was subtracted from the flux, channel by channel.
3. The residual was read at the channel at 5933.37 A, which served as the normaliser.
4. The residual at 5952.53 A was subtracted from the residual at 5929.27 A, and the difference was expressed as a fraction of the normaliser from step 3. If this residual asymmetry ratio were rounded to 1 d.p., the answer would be 0.0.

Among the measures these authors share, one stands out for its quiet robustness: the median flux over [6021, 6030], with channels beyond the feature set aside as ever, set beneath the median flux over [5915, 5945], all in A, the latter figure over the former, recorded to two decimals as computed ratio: 1.04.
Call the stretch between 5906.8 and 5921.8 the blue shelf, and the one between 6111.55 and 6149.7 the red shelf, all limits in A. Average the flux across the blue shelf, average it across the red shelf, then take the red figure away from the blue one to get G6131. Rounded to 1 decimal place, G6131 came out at 5.2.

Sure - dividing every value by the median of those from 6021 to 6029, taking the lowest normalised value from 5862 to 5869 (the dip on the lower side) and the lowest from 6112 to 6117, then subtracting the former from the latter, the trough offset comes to -0.028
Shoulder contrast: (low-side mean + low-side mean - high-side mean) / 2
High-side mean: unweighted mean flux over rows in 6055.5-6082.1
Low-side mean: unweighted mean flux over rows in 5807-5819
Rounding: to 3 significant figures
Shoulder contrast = 47.2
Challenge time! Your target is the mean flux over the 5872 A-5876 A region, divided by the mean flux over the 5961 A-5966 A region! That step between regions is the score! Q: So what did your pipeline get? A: 1.02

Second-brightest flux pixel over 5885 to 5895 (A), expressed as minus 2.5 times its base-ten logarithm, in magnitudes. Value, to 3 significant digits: -4.80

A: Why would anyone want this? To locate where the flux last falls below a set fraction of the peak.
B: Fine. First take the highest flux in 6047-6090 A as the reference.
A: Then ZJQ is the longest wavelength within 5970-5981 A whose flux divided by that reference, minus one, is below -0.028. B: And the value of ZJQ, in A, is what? 5977.25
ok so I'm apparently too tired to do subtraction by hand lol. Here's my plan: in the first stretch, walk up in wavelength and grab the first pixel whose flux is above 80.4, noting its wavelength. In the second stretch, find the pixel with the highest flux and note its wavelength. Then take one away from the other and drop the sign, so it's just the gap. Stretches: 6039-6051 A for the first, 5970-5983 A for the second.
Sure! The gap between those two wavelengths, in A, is 66.4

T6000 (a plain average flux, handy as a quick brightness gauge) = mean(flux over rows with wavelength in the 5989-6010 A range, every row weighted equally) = 81.6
